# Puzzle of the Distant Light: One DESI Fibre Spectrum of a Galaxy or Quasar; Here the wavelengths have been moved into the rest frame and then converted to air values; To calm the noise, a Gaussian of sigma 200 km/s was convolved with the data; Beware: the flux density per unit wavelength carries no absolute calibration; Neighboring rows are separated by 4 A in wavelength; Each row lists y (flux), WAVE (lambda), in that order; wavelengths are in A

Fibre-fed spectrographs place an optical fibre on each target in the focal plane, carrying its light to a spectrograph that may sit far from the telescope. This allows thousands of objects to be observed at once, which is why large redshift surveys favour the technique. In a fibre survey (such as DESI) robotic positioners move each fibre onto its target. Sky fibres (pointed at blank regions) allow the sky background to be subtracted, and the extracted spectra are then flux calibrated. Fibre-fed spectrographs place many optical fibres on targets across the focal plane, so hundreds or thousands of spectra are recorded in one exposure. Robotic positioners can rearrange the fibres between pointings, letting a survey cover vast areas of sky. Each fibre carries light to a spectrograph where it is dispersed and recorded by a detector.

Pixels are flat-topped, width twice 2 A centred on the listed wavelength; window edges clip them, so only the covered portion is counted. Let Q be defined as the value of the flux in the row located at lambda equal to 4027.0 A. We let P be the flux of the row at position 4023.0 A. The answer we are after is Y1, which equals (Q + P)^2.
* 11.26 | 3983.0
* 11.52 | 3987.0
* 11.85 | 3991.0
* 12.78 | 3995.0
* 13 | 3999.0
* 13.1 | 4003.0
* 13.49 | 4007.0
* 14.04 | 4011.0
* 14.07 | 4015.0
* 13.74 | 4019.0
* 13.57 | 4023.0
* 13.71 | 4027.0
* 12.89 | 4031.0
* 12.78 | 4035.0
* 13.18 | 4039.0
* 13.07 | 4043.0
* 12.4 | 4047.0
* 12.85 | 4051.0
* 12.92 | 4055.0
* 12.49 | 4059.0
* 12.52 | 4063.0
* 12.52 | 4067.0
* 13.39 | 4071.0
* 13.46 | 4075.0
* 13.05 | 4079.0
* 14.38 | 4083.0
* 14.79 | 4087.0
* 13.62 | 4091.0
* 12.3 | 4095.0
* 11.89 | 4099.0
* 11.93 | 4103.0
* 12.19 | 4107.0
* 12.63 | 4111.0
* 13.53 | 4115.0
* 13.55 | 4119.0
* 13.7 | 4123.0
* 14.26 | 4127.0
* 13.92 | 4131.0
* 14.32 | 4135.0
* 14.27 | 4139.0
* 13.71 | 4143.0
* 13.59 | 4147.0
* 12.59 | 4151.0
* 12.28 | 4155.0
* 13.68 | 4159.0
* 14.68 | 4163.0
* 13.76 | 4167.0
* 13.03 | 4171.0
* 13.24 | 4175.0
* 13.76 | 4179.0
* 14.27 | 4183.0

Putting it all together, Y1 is 744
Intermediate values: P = 13.57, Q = 13.71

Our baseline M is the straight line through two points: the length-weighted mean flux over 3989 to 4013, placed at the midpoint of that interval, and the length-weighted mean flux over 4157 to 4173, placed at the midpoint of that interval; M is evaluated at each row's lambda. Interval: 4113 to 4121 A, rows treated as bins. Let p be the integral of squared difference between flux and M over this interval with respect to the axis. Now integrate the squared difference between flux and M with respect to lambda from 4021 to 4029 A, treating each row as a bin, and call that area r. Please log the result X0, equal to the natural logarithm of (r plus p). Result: 0.7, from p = 0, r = 2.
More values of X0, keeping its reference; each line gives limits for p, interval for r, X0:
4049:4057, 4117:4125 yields 0.3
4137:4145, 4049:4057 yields 1.0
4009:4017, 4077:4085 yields 2.4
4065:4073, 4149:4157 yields 2.8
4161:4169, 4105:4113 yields 2.6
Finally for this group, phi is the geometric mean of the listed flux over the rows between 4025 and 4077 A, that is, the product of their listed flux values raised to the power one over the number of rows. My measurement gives 12.9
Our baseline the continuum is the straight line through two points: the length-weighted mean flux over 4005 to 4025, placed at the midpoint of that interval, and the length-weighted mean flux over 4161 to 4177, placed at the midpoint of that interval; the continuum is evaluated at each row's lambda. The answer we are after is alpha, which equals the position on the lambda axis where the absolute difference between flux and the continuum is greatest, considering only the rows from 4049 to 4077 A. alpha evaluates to 4059.0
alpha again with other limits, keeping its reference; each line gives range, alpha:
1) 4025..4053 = 4047.0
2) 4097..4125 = 4099.0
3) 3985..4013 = 3987.0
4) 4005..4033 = 4031.0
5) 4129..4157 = 4155.0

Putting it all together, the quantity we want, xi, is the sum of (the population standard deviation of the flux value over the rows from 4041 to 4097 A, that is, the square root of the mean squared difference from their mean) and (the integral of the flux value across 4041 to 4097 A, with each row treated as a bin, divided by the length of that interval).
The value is 13.8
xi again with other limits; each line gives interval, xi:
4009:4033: 14.1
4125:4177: 14.3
